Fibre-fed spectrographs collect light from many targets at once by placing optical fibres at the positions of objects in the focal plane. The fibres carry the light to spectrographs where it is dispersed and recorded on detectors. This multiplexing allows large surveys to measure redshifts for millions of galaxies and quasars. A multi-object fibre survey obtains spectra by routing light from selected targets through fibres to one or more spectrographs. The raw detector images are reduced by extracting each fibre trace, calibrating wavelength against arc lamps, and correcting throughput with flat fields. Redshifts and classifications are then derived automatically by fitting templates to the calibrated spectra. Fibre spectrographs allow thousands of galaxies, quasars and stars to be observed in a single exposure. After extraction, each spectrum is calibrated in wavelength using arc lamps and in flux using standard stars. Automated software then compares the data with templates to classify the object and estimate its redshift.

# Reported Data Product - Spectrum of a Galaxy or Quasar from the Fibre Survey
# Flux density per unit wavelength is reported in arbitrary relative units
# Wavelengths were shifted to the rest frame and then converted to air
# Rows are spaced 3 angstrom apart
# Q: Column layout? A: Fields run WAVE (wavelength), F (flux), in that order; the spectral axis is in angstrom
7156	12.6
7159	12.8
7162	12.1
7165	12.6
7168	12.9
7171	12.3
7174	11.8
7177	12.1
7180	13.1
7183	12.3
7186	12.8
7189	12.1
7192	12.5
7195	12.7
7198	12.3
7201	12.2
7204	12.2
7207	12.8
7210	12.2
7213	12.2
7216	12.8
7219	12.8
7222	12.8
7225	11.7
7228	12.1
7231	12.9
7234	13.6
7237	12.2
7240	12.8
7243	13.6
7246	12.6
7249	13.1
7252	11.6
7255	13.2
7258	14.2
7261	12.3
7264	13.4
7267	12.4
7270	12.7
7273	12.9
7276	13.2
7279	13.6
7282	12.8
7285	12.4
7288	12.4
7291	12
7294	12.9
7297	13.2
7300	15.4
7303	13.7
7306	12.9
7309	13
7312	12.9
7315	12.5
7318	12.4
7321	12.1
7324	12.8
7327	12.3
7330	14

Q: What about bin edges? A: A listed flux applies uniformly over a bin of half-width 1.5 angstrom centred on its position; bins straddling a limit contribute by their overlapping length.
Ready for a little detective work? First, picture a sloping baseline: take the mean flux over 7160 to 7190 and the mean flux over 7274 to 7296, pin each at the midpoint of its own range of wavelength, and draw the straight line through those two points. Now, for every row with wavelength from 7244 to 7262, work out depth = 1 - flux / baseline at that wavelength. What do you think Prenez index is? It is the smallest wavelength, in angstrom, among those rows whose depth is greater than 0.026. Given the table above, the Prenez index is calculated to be 7252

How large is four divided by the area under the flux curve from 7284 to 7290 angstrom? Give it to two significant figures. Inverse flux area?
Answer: 0.054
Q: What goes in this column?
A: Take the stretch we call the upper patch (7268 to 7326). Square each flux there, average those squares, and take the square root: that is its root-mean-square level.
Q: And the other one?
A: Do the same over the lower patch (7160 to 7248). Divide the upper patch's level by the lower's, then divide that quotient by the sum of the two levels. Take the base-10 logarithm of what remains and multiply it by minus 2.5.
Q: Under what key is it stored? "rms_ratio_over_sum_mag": 3.479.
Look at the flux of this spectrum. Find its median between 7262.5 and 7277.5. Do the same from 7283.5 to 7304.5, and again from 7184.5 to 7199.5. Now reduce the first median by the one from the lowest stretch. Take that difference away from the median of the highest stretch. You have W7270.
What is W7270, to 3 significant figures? 12.5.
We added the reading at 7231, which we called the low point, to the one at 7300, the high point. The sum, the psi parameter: 28.3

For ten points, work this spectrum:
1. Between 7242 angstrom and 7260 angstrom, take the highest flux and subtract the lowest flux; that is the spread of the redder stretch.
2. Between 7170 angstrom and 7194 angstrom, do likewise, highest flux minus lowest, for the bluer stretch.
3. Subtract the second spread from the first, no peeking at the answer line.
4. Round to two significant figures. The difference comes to 1.3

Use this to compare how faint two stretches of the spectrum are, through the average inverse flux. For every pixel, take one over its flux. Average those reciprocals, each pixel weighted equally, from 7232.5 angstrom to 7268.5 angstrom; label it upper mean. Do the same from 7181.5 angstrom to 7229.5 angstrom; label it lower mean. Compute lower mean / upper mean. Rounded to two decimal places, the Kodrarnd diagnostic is 1.04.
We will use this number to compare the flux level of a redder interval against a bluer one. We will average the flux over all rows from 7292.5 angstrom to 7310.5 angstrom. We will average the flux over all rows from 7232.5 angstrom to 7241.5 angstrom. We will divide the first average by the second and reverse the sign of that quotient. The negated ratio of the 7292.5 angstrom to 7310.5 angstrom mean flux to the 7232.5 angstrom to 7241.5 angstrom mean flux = -1.05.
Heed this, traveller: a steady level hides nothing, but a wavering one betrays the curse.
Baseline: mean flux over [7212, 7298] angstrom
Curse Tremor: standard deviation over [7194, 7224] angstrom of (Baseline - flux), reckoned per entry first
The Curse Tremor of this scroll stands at 0.3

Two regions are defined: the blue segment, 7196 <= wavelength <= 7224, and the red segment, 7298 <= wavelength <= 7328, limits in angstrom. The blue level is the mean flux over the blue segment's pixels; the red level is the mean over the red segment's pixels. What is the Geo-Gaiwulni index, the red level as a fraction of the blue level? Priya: 1.04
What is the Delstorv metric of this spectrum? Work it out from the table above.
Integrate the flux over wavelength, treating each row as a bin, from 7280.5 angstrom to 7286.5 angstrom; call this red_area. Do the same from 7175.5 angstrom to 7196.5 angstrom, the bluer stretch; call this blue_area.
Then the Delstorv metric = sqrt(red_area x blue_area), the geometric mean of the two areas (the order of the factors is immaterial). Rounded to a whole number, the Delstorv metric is 141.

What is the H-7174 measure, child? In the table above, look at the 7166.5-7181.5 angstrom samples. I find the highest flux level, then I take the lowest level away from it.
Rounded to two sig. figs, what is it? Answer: 1.3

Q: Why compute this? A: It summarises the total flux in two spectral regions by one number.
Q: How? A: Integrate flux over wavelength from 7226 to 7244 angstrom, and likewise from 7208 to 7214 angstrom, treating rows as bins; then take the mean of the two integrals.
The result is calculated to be 152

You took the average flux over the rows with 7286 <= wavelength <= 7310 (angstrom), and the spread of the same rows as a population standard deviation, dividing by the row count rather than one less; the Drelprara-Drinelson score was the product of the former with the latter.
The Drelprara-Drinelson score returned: 13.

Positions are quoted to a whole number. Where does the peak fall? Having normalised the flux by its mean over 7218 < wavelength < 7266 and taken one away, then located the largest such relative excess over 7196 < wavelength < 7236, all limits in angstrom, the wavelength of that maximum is 7234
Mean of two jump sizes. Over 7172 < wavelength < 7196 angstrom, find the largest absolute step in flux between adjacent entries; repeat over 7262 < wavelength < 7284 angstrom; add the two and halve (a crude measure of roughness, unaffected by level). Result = 1.0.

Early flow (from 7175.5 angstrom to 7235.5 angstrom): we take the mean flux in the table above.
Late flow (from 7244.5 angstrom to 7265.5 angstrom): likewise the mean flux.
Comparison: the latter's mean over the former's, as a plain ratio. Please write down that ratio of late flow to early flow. 1.03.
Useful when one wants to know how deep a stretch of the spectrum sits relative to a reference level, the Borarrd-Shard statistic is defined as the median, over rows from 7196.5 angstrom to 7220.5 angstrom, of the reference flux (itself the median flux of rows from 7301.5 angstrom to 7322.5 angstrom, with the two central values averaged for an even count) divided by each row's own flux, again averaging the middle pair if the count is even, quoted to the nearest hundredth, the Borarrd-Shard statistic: 1.05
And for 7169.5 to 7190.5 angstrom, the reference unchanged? 1.05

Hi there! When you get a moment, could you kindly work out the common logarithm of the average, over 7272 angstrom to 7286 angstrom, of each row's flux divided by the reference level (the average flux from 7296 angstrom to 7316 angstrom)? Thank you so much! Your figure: -0.013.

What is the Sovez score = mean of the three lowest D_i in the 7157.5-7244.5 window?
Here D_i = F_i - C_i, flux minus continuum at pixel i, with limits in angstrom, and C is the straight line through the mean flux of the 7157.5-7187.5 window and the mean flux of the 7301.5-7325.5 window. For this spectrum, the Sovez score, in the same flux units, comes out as -0.69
